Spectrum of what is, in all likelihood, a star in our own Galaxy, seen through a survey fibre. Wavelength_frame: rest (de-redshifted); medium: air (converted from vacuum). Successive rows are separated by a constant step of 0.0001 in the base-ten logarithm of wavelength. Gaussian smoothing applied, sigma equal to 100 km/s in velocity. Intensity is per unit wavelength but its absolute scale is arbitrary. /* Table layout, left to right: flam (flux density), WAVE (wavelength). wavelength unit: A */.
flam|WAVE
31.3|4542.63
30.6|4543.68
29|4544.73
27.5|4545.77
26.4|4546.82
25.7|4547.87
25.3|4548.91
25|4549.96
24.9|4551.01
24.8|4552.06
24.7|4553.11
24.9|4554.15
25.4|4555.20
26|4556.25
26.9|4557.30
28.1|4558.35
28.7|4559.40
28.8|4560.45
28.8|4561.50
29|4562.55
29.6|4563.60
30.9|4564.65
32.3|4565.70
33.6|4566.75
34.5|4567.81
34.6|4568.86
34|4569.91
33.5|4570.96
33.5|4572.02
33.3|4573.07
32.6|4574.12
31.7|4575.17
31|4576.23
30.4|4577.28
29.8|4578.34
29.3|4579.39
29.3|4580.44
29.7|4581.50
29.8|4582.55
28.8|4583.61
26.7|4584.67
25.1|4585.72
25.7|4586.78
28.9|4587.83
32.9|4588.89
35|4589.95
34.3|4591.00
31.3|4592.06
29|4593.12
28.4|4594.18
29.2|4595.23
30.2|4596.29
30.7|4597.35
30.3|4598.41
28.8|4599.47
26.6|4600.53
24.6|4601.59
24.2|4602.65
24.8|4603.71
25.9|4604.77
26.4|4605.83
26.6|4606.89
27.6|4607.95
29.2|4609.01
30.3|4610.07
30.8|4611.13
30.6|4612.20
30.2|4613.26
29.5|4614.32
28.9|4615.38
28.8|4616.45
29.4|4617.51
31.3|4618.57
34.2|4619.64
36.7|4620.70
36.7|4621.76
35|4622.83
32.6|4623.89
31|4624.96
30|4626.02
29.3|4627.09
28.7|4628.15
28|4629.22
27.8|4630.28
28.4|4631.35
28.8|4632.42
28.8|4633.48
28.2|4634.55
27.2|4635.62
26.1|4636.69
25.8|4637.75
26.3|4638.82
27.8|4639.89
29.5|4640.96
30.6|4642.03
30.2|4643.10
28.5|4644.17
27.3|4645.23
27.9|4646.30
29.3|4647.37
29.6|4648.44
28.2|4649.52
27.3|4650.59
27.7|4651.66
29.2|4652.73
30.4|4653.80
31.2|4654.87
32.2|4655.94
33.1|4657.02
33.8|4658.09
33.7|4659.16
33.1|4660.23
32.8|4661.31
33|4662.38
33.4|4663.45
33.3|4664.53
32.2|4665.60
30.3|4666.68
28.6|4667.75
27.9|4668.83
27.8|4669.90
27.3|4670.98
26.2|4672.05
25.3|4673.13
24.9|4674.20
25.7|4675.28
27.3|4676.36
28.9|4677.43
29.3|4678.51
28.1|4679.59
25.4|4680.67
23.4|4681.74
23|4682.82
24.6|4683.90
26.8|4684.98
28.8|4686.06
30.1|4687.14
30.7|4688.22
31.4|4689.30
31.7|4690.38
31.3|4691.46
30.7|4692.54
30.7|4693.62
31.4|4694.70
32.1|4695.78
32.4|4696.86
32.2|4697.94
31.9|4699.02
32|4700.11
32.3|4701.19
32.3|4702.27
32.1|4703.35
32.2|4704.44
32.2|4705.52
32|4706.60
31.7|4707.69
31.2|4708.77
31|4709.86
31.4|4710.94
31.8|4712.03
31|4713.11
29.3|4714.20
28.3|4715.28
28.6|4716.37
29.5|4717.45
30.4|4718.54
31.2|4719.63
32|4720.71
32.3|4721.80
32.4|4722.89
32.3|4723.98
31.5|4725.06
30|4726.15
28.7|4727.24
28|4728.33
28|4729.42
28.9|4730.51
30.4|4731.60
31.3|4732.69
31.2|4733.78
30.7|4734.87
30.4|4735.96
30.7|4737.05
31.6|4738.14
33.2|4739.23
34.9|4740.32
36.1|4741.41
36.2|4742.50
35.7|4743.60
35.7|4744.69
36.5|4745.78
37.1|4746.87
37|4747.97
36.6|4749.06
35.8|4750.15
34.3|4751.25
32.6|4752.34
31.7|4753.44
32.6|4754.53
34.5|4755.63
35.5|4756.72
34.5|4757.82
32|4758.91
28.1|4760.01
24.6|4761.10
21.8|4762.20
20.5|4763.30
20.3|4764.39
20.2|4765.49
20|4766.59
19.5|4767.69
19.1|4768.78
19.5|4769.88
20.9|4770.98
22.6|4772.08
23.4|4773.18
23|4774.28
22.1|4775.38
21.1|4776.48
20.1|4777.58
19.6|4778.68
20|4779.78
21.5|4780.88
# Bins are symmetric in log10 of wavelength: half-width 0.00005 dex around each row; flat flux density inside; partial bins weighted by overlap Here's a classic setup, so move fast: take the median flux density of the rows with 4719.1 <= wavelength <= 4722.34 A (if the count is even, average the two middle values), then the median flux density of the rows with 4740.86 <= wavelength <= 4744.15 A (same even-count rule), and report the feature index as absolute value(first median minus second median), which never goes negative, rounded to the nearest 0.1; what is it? 4.1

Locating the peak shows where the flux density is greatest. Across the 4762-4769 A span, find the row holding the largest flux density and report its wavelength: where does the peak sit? 4762.20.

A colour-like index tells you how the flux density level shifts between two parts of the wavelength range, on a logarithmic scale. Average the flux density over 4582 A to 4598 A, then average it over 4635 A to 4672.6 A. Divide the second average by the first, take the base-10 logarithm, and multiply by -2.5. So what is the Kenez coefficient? 0.002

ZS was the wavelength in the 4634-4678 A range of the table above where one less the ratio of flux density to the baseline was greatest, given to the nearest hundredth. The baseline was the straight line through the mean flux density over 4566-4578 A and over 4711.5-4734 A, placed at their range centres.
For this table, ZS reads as 4674.20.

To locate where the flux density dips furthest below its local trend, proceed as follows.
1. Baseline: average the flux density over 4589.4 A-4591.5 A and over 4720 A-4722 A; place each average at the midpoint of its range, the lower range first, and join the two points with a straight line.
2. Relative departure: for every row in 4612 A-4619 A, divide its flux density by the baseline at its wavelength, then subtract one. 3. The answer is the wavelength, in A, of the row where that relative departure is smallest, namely 4616.45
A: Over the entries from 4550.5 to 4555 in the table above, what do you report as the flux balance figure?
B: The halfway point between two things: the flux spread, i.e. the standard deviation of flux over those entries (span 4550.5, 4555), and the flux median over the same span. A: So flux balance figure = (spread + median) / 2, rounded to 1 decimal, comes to 12.5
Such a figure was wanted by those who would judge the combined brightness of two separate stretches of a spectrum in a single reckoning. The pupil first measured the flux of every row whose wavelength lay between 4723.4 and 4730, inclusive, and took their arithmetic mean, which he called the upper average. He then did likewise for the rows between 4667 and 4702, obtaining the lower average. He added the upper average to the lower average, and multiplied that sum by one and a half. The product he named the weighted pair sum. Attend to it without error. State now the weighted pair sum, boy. 88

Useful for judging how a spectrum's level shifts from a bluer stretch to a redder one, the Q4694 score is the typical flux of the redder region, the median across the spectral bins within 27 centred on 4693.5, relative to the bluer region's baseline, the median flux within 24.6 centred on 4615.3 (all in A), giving 1.05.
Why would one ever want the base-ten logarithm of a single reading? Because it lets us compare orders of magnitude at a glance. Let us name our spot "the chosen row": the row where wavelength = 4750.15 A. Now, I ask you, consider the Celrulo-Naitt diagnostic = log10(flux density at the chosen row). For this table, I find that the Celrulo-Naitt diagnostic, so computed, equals 1.55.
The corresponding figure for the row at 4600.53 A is 1.42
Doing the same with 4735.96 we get 1.48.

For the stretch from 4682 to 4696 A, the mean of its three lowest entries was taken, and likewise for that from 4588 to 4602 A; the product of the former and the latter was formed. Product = 658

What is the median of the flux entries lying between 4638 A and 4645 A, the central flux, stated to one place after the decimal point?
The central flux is 29.0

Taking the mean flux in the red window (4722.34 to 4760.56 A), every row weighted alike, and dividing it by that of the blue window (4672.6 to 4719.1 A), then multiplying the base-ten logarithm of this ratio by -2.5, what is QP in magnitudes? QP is -0.11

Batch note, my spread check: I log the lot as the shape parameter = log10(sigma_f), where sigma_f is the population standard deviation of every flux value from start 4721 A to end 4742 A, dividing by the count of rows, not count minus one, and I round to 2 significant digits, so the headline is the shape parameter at 0.32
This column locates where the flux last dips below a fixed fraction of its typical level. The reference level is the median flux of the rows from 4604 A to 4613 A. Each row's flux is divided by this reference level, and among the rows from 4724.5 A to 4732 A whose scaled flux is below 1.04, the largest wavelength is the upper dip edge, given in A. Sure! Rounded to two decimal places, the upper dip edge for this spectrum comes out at 4730.51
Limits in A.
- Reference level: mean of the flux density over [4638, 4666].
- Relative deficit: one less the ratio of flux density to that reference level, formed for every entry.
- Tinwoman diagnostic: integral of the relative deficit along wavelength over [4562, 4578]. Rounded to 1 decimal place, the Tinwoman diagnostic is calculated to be -1.0 A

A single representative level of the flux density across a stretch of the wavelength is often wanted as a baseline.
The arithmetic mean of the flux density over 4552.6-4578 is 30.3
